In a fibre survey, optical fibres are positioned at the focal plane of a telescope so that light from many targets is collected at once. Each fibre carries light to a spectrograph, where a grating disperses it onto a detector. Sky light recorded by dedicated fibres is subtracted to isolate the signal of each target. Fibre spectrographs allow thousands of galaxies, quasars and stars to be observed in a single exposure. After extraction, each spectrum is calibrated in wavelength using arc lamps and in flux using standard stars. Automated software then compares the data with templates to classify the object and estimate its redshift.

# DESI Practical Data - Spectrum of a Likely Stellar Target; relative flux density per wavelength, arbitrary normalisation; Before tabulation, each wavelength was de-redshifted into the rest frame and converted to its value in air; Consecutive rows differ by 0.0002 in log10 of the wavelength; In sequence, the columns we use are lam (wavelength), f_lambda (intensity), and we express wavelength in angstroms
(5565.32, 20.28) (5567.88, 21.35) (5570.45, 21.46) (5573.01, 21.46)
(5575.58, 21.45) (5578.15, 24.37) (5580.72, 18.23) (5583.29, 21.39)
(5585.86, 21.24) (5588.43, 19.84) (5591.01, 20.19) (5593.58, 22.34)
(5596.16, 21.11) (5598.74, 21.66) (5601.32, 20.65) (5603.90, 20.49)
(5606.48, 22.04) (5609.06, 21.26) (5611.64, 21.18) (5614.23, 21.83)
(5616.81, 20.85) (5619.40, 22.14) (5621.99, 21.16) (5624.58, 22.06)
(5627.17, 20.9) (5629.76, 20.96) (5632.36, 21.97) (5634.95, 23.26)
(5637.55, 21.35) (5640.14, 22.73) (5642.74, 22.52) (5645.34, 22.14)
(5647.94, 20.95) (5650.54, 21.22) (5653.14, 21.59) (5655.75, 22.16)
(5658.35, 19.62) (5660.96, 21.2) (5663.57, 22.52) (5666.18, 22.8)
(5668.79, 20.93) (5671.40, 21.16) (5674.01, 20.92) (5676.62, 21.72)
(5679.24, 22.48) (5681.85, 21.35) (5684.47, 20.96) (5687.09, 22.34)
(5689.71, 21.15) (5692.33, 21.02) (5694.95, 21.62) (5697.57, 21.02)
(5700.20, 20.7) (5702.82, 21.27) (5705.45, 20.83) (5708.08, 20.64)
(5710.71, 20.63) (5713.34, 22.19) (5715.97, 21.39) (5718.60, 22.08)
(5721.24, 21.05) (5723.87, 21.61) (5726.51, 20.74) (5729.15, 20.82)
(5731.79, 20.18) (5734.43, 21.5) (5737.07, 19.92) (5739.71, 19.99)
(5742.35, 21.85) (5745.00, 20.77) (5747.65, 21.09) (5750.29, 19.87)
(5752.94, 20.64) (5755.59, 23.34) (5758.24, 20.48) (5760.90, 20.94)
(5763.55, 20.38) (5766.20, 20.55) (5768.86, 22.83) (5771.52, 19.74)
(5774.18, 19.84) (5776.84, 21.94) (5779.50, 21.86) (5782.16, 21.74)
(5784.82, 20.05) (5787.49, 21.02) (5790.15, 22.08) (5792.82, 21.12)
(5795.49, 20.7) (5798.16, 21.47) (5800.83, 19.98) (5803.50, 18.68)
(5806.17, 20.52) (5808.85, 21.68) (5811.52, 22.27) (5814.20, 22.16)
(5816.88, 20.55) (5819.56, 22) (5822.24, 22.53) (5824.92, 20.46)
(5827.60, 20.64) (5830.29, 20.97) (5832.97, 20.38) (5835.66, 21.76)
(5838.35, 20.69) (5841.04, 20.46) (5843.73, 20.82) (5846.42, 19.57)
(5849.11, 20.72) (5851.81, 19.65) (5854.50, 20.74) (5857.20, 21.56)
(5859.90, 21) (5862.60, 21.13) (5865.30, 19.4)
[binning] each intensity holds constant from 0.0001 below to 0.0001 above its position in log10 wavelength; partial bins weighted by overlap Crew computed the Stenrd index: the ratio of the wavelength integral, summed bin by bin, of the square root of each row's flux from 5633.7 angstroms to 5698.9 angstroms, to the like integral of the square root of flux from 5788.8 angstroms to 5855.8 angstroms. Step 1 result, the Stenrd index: 0.990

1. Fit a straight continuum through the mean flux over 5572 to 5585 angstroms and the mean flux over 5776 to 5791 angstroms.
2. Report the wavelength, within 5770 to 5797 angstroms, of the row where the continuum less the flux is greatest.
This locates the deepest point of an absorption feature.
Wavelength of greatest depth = 5771.52 angstroms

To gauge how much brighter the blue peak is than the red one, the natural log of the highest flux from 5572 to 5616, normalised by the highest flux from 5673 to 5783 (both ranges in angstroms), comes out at 0.043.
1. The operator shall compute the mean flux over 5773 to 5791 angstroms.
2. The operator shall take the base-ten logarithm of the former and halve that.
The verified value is 0.663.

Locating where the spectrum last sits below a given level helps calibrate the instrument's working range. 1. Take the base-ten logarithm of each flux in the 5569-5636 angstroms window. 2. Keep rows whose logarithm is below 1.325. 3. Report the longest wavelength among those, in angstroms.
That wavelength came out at 5629.76 angstroms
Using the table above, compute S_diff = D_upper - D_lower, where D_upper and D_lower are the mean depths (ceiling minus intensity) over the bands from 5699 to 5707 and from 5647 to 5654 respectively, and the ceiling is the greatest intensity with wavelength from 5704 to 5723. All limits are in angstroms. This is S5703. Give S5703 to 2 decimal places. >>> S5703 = 0.32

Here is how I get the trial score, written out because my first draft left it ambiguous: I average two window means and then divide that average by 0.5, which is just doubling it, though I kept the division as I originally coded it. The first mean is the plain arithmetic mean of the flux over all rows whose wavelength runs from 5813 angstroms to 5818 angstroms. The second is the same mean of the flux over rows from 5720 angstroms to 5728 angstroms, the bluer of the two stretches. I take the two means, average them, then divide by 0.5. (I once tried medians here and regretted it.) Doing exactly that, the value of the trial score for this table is 42.5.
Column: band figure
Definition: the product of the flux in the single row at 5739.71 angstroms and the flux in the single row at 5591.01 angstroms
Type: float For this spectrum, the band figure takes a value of 404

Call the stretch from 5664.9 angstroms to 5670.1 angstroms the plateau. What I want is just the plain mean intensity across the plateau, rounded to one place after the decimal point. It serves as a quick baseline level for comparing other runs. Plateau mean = 21.9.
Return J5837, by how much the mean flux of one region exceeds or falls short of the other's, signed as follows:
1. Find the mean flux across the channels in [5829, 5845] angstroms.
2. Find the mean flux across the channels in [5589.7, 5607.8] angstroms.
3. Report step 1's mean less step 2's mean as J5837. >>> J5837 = -0.36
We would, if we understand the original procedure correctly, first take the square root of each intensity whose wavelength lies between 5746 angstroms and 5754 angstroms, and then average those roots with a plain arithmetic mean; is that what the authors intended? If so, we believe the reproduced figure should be 4.53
